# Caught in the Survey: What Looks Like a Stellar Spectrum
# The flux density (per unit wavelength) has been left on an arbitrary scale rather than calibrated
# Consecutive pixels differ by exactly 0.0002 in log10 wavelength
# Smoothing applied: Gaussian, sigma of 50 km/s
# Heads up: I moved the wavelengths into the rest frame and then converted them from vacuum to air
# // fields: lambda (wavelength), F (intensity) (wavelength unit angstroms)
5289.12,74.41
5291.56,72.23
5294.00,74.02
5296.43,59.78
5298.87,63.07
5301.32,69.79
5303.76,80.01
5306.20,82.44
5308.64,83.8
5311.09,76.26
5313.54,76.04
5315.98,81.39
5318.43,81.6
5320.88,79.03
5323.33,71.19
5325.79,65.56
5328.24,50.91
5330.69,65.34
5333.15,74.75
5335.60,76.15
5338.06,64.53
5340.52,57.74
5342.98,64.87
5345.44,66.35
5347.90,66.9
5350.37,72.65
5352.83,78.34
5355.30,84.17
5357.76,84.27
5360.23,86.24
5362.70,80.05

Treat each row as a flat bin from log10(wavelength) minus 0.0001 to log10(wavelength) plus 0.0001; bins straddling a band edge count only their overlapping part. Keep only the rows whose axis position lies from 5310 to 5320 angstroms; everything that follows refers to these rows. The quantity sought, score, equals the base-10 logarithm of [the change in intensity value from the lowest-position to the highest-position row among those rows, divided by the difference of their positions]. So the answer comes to -0.14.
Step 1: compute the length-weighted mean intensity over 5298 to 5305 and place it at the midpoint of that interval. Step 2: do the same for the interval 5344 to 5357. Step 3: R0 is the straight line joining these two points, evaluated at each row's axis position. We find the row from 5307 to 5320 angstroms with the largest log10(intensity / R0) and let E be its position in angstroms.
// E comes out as 5308.64 angstroms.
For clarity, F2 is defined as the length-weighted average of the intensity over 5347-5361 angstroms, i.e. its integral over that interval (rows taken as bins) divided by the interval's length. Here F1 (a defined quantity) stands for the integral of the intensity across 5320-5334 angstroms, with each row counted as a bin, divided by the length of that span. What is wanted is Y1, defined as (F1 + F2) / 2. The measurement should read 73.0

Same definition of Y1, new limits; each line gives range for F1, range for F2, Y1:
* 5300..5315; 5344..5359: 76.7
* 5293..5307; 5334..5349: 68.8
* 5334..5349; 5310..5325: 71.8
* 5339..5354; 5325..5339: 67.0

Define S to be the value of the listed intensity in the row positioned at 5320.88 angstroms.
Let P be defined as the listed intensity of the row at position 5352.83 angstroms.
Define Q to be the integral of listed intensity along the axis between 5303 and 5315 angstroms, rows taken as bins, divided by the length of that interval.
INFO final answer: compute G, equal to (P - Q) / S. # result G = -0.02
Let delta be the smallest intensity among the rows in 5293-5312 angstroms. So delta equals 59.78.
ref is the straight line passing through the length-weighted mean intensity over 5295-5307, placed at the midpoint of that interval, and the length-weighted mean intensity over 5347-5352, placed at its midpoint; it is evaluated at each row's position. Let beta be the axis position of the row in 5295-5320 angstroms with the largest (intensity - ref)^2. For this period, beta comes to 5308.64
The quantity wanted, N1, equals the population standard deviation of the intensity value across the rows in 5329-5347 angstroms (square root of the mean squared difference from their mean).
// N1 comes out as 5.9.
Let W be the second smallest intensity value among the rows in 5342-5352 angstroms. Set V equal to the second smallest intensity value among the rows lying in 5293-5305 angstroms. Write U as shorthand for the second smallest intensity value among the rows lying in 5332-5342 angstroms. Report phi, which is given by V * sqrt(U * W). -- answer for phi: 4127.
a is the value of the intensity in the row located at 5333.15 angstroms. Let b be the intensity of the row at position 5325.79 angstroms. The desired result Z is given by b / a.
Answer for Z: 0.9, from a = 74.75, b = 65.56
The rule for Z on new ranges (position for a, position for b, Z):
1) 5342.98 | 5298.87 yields 1.0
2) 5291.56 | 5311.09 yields 1.1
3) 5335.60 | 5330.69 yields 0.9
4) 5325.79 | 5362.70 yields 1.2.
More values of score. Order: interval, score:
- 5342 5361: 0.09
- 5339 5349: 0.09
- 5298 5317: 0.03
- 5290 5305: -0.20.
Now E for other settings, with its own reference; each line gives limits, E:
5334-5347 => 5335.60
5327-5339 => 5335.60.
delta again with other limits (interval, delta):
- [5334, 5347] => 57.74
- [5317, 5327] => 65.56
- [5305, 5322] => 76.04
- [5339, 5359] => 57.74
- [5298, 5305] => 63.07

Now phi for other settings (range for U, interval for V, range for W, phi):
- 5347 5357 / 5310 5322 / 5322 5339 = 5222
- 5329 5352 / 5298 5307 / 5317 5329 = 4539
